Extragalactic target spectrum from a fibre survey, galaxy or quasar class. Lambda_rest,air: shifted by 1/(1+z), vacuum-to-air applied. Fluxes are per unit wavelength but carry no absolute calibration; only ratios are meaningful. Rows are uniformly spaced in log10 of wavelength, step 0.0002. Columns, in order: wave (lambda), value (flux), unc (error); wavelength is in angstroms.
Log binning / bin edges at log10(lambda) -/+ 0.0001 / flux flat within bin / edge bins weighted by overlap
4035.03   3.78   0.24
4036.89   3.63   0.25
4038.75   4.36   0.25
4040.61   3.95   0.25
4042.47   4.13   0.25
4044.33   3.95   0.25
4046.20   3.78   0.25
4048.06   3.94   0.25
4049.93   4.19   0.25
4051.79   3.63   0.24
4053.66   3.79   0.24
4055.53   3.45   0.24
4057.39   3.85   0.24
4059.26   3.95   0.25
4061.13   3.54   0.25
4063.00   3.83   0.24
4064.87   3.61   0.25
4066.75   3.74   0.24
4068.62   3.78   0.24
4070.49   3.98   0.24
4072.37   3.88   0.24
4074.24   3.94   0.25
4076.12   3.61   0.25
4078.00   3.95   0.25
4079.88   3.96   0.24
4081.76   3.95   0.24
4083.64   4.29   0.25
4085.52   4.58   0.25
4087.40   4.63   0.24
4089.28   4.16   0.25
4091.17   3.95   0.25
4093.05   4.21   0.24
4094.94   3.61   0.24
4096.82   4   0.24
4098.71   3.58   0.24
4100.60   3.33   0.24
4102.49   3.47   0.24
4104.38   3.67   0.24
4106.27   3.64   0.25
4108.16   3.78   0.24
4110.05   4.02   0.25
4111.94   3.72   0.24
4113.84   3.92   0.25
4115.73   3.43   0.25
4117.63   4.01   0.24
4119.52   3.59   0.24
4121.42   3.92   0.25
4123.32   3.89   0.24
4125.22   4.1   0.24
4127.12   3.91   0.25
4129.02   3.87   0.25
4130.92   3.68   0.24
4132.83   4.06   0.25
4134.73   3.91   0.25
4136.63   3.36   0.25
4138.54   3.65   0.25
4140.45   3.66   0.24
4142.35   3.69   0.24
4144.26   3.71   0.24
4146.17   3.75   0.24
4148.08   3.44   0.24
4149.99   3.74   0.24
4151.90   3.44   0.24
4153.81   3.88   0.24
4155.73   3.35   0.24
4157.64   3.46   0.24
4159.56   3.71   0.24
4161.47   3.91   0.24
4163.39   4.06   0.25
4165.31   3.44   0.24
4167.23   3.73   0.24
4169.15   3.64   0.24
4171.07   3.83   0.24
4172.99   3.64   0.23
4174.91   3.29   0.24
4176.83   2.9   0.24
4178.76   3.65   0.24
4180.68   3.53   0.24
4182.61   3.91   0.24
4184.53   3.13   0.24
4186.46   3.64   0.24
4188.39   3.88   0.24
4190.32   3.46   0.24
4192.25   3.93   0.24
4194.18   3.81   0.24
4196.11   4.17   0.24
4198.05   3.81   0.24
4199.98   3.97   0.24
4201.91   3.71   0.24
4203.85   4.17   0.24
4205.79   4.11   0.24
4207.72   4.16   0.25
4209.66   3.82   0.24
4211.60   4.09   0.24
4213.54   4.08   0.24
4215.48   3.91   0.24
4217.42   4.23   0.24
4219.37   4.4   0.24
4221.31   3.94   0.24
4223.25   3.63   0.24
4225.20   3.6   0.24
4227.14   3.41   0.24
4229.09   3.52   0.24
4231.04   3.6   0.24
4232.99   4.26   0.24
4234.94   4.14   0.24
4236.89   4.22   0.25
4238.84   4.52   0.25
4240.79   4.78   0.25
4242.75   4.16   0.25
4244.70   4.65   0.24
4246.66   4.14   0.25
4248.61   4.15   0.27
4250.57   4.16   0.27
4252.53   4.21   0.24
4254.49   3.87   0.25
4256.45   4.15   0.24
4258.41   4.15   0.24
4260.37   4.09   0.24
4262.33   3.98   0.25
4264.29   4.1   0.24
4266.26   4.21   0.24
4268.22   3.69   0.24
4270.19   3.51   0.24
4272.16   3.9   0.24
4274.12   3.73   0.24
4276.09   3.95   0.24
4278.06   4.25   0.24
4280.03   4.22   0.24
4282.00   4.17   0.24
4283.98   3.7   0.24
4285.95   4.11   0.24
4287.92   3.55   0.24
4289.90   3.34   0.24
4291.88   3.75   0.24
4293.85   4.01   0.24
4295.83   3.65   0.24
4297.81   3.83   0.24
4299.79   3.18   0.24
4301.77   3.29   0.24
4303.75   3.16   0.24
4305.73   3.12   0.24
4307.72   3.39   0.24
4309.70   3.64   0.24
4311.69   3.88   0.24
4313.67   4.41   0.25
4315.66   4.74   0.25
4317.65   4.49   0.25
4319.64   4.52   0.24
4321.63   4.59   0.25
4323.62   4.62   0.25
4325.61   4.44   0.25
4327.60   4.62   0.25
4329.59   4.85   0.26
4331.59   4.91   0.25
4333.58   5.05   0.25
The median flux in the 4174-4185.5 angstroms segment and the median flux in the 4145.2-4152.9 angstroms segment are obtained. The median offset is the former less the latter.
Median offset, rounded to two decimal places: -0.18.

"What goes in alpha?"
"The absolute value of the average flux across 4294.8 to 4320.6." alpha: 3.79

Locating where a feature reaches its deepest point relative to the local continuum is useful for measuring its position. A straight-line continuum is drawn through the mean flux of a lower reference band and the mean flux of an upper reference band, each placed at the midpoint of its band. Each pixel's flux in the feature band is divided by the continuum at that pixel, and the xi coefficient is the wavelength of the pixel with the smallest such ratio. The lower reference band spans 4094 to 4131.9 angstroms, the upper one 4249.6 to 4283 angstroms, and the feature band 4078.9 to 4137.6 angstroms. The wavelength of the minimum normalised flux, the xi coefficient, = 4136.63 angstroms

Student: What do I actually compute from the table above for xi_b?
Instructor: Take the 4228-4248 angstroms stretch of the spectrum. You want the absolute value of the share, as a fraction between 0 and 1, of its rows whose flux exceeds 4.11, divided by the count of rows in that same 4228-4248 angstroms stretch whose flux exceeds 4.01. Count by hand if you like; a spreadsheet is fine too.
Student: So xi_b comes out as 0.10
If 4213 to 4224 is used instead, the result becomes 0.11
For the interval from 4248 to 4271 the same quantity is 0.06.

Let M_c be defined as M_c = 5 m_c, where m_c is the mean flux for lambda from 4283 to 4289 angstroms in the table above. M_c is 18.9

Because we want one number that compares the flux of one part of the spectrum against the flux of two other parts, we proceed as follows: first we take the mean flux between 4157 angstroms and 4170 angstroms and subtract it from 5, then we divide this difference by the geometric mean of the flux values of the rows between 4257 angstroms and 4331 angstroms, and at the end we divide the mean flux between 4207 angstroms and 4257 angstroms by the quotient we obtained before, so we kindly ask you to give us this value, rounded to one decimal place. 12.4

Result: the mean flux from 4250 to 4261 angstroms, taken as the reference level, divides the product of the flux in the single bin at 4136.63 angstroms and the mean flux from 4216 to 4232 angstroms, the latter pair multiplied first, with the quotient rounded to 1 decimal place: 3.1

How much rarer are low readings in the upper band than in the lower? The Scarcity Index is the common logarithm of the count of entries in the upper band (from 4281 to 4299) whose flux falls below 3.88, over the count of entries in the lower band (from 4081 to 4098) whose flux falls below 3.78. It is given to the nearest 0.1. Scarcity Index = 0.8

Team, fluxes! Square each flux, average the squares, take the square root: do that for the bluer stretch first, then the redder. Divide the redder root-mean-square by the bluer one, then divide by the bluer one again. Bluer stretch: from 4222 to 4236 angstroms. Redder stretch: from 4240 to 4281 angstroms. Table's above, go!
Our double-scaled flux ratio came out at 0.292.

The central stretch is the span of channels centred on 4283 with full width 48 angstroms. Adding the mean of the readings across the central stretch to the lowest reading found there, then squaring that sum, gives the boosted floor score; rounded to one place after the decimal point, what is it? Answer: 47.5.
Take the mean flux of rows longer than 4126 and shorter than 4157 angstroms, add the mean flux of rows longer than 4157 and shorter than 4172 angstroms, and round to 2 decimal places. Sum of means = 7.42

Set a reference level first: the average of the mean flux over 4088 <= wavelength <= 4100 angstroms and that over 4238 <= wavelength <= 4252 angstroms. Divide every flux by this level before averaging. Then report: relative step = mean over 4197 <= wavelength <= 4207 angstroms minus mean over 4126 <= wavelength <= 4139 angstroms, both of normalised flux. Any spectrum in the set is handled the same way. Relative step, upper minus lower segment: 0.04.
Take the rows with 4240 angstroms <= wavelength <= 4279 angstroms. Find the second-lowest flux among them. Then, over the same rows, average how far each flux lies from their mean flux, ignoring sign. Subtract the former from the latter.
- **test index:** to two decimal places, -3.49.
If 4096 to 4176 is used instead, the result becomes -3.15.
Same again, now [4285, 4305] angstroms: -2.90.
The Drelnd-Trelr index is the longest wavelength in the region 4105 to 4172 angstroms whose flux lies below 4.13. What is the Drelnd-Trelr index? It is 4171.07 angstroms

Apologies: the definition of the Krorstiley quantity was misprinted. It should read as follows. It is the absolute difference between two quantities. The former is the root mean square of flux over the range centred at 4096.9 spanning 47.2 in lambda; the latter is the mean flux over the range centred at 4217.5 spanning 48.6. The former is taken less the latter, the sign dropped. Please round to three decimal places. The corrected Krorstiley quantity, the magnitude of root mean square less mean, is 0.109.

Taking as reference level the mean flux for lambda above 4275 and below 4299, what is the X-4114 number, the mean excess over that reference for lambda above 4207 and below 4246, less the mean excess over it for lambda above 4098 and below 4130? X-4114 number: 0.30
